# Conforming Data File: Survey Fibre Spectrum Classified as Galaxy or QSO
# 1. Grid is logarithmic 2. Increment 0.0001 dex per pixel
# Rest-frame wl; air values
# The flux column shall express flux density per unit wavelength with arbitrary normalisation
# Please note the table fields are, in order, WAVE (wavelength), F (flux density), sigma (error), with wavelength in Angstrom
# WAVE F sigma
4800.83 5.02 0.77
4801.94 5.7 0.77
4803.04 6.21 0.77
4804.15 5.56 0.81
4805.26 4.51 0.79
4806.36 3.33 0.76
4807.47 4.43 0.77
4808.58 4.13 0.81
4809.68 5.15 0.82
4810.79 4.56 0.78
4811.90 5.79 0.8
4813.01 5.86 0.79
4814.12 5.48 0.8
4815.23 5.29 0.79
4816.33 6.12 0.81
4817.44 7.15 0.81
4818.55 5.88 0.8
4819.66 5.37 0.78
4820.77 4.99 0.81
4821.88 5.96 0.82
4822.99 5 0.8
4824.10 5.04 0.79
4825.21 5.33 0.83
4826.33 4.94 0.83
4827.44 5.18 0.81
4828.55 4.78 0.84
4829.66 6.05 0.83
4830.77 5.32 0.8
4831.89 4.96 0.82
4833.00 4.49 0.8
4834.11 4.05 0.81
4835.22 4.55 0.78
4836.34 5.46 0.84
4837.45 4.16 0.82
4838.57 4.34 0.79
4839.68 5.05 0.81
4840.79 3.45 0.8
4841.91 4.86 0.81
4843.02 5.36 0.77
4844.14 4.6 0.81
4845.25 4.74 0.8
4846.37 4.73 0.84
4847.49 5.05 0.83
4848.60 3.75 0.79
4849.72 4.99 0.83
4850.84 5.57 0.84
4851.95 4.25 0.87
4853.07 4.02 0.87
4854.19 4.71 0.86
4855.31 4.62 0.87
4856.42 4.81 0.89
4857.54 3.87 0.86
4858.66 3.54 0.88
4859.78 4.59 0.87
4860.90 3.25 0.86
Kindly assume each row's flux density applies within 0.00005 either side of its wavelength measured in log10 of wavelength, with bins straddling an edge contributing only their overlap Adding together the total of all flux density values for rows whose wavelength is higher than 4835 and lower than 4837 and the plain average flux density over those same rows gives 15.0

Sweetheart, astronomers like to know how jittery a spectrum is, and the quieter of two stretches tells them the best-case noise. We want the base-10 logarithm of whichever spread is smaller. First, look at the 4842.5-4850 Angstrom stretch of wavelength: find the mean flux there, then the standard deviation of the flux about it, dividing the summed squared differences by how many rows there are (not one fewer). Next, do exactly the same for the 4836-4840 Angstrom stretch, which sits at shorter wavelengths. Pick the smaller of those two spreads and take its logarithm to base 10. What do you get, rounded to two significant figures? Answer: -0.33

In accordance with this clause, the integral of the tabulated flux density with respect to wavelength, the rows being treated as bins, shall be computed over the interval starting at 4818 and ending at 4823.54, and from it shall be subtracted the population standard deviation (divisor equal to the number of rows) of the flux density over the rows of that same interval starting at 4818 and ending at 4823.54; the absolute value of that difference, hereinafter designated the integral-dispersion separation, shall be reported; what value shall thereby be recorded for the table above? 30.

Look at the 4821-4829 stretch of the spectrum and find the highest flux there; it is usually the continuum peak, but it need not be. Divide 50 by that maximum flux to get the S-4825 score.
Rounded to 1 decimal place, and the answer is 8.4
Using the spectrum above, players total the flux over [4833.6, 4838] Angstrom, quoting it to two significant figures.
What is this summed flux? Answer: 18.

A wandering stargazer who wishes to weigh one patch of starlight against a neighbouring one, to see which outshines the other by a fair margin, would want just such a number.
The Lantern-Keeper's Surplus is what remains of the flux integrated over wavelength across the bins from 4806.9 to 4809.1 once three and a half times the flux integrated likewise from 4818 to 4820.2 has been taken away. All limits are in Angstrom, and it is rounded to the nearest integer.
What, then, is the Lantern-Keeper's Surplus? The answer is -34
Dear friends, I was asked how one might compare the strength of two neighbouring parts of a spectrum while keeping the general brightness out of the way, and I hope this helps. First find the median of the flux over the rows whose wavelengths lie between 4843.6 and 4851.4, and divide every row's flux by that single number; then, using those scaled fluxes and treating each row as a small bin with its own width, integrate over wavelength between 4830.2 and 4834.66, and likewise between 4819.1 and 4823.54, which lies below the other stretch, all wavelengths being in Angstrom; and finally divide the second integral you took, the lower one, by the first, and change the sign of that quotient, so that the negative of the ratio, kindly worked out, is -1.13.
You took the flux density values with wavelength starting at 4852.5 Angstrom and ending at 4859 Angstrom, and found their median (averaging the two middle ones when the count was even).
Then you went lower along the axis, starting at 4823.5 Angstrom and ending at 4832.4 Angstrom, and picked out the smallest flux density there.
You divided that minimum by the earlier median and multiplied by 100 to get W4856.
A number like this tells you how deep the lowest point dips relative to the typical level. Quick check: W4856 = 111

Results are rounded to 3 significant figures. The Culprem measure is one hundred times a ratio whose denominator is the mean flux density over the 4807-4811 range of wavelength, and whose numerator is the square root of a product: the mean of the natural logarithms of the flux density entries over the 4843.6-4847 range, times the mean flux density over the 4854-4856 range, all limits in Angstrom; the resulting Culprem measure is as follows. 58.8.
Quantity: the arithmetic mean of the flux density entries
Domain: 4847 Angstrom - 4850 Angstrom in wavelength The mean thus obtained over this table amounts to 4.6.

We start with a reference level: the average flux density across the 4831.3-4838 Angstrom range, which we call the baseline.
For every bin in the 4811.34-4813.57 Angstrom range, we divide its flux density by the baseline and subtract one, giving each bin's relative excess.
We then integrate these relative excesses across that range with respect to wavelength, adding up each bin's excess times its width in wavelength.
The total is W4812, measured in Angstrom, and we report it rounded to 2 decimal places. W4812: 0.58 Angstrom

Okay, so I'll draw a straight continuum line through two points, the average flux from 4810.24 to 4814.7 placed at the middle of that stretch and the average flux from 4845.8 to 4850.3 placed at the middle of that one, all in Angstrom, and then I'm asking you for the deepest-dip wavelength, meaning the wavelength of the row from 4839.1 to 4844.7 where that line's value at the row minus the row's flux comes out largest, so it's 4840.79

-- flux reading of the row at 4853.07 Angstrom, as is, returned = 4.02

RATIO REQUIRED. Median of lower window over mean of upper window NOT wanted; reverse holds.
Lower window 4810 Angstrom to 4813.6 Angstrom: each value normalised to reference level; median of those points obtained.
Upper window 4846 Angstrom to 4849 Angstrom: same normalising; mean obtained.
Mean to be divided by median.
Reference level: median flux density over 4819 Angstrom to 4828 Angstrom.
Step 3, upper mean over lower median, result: 0.78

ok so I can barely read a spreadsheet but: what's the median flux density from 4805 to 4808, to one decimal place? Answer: 4.4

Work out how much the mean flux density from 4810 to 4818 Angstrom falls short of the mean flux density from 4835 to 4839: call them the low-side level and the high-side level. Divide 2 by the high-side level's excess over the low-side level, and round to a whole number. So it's -2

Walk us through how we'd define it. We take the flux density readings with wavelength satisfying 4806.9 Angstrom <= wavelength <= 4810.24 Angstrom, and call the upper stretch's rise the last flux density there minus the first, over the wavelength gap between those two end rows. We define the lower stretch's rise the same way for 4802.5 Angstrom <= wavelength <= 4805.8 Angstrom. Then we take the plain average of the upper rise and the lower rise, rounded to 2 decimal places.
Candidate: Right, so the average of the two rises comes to -0.22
